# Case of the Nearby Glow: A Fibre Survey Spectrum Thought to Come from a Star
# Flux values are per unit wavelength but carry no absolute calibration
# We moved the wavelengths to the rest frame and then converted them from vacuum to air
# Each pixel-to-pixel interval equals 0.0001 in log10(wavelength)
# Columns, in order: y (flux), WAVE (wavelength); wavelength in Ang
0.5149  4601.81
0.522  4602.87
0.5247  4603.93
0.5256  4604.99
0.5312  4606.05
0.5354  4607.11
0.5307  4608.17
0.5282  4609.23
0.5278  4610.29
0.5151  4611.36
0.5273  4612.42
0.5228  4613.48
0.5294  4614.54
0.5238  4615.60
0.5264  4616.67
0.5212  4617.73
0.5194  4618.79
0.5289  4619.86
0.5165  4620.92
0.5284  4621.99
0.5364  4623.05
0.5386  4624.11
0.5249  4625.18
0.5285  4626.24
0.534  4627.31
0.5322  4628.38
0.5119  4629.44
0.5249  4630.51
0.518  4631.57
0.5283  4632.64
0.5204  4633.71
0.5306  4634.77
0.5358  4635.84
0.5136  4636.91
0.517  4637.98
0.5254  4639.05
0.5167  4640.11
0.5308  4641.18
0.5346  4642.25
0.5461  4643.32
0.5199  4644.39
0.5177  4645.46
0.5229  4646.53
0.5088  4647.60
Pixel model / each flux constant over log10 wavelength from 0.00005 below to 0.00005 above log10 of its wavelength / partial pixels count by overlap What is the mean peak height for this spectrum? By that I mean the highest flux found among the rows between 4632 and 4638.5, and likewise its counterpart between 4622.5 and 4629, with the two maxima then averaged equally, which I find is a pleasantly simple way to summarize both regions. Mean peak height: 0.537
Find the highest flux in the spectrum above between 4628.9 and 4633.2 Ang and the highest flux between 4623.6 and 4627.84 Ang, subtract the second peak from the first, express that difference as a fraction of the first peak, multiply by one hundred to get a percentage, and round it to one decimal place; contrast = -1.9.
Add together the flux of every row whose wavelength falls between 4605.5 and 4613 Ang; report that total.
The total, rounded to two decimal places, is 3.70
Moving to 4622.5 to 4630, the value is 3.71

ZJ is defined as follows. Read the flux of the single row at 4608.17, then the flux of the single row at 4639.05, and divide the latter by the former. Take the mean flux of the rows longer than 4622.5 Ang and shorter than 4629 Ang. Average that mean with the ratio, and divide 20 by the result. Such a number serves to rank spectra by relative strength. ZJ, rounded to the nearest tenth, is 26.3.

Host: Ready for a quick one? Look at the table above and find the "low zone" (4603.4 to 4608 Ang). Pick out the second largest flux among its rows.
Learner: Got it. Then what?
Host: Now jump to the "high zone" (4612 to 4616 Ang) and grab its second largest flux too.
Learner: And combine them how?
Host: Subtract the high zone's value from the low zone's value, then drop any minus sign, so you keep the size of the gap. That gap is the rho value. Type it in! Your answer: 0.0039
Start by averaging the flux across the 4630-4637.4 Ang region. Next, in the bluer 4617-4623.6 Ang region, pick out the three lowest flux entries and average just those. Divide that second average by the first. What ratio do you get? 0.99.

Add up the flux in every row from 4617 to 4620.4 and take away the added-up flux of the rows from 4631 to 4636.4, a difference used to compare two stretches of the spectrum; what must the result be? -1.1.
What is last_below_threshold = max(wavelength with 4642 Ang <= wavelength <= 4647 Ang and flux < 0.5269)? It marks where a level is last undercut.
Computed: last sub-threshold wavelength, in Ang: 4646.53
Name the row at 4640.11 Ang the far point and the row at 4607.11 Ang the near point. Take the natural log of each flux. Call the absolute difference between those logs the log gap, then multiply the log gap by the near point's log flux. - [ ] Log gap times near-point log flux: -0.022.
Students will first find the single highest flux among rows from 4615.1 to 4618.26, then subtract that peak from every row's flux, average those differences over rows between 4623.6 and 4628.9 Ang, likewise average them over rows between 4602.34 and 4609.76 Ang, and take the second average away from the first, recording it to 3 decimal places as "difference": 0.003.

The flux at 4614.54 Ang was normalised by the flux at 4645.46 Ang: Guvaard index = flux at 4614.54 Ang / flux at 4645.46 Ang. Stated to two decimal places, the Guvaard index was 1.02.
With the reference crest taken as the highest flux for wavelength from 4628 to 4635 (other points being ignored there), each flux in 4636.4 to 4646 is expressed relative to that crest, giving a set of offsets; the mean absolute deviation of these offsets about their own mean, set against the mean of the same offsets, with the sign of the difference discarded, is 0.016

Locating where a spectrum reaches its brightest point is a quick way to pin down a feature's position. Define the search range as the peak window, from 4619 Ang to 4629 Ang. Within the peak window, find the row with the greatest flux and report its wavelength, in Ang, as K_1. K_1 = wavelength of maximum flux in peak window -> 4624.11 Ang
